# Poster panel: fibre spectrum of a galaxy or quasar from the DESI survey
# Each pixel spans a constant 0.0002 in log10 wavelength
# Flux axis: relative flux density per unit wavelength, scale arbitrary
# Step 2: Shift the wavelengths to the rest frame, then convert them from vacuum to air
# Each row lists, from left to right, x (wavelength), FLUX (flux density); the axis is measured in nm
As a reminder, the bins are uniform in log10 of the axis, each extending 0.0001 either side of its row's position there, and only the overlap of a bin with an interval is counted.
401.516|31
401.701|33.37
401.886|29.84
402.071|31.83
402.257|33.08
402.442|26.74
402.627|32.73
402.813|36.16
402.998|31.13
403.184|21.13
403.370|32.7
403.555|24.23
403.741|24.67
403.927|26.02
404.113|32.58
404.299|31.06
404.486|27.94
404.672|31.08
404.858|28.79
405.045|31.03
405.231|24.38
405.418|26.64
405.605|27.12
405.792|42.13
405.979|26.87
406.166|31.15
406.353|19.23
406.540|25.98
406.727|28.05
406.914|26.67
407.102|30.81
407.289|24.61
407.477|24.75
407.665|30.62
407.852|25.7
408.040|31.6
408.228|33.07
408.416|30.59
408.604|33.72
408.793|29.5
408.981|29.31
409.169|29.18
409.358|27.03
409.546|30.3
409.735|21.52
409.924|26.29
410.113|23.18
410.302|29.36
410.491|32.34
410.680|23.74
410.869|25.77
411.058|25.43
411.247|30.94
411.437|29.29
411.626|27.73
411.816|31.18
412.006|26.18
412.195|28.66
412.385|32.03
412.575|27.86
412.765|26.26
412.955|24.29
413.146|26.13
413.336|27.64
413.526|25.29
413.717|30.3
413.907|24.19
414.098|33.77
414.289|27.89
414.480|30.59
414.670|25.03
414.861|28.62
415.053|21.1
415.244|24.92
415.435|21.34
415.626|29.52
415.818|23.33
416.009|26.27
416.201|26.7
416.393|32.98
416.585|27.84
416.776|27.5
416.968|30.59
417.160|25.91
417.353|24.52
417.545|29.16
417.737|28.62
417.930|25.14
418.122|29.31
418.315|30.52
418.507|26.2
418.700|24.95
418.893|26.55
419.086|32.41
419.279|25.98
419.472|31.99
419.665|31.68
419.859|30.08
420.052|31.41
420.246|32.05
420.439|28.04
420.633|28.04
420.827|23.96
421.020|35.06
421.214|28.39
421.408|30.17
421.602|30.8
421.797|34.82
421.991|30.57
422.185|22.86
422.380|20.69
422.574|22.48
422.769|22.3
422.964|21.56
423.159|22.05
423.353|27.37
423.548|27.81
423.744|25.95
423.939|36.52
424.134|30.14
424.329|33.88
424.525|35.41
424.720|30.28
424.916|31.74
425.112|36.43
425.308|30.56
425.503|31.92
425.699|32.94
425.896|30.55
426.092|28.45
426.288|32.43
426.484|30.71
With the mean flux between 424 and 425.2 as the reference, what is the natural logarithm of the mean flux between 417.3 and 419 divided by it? -0.19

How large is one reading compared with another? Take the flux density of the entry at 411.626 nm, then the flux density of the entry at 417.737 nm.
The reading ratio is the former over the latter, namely 0.97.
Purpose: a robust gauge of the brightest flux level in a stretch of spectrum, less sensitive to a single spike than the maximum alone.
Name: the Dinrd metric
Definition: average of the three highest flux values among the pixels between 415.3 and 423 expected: 34.3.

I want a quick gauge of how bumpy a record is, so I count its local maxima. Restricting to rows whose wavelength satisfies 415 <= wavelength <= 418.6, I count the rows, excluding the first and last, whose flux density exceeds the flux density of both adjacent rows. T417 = 6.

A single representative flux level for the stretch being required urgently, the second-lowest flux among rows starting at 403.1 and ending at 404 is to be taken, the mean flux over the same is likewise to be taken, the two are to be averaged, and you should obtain 25.0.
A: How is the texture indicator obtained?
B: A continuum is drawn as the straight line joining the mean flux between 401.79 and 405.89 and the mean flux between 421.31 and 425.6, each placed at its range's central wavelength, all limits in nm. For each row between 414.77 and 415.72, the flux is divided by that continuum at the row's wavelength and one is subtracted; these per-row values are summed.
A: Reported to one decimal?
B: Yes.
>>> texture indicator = -0.7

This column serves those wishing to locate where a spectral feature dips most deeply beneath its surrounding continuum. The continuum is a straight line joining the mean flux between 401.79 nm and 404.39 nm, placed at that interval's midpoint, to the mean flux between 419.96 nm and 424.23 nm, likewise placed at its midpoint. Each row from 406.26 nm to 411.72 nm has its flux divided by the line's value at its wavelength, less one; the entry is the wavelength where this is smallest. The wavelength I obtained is 406.353 nm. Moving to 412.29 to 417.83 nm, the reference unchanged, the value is 415.053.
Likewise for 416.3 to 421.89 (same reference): 420.827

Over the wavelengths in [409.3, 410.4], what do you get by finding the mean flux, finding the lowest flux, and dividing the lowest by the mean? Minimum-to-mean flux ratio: 0.82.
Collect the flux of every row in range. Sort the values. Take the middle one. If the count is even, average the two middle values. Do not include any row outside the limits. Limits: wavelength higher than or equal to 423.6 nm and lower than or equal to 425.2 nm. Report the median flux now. 33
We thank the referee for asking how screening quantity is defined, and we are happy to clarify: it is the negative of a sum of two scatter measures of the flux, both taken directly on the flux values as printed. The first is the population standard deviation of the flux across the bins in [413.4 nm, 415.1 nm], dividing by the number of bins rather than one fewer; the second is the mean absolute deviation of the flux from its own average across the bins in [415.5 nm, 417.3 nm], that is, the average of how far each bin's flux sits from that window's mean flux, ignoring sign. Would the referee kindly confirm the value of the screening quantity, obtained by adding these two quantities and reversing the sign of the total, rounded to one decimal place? -5.8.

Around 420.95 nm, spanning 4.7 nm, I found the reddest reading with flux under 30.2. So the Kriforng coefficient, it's 423.159 nm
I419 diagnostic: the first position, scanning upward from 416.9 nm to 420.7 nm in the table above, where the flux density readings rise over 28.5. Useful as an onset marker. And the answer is 416.968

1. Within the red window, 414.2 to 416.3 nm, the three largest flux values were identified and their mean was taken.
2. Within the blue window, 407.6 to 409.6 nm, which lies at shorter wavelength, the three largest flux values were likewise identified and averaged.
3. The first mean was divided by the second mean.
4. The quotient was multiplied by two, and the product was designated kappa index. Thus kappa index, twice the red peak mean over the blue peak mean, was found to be 1.80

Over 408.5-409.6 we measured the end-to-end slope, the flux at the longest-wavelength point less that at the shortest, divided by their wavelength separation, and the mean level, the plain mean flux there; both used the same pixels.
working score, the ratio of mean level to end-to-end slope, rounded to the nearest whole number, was -8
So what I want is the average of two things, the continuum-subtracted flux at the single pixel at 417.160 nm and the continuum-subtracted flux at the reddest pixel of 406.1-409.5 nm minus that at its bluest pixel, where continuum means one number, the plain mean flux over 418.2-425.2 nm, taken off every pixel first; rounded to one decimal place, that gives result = -3.6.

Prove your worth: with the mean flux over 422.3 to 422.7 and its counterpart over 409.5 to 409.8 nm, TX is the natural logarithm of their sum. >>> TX 3.86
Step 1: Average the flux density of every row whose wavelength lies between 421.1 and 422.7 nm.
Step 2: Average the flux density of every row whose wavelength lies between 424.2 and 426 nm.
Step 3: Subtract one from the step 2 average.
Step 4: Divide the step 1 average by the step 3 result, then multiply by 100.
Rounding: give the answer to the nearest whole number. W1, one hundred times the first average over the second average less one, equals 87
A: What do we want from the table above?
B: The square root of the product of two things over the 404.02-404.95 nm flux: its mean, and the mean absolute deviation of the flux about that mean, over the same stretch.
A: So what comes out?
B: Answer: 7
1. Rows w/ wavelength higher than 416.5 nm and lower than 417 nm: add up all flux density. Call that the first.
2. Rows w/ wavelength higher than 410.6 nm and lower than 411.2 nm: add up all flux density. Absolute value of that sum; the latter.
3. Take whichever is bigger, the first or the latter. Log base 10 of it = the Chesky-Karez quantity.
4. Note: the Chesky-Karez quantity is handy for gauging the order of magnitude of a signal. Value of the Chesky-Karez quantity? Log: 1.93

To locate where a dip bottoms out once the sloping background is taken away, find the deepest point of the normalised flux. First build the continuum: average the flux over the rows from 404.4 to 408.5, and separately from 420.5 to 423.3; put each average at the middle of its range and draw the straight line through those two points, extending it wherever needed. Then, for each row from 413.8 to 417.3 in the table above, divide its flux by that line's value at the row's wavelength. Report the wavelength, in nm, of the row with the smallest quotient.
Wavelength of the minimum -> 415.053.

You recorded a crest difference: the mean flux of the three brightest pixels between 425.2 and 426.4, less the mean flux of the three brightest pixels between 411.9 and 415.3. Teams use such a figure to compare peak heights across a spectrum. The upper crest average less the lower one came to 0.3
